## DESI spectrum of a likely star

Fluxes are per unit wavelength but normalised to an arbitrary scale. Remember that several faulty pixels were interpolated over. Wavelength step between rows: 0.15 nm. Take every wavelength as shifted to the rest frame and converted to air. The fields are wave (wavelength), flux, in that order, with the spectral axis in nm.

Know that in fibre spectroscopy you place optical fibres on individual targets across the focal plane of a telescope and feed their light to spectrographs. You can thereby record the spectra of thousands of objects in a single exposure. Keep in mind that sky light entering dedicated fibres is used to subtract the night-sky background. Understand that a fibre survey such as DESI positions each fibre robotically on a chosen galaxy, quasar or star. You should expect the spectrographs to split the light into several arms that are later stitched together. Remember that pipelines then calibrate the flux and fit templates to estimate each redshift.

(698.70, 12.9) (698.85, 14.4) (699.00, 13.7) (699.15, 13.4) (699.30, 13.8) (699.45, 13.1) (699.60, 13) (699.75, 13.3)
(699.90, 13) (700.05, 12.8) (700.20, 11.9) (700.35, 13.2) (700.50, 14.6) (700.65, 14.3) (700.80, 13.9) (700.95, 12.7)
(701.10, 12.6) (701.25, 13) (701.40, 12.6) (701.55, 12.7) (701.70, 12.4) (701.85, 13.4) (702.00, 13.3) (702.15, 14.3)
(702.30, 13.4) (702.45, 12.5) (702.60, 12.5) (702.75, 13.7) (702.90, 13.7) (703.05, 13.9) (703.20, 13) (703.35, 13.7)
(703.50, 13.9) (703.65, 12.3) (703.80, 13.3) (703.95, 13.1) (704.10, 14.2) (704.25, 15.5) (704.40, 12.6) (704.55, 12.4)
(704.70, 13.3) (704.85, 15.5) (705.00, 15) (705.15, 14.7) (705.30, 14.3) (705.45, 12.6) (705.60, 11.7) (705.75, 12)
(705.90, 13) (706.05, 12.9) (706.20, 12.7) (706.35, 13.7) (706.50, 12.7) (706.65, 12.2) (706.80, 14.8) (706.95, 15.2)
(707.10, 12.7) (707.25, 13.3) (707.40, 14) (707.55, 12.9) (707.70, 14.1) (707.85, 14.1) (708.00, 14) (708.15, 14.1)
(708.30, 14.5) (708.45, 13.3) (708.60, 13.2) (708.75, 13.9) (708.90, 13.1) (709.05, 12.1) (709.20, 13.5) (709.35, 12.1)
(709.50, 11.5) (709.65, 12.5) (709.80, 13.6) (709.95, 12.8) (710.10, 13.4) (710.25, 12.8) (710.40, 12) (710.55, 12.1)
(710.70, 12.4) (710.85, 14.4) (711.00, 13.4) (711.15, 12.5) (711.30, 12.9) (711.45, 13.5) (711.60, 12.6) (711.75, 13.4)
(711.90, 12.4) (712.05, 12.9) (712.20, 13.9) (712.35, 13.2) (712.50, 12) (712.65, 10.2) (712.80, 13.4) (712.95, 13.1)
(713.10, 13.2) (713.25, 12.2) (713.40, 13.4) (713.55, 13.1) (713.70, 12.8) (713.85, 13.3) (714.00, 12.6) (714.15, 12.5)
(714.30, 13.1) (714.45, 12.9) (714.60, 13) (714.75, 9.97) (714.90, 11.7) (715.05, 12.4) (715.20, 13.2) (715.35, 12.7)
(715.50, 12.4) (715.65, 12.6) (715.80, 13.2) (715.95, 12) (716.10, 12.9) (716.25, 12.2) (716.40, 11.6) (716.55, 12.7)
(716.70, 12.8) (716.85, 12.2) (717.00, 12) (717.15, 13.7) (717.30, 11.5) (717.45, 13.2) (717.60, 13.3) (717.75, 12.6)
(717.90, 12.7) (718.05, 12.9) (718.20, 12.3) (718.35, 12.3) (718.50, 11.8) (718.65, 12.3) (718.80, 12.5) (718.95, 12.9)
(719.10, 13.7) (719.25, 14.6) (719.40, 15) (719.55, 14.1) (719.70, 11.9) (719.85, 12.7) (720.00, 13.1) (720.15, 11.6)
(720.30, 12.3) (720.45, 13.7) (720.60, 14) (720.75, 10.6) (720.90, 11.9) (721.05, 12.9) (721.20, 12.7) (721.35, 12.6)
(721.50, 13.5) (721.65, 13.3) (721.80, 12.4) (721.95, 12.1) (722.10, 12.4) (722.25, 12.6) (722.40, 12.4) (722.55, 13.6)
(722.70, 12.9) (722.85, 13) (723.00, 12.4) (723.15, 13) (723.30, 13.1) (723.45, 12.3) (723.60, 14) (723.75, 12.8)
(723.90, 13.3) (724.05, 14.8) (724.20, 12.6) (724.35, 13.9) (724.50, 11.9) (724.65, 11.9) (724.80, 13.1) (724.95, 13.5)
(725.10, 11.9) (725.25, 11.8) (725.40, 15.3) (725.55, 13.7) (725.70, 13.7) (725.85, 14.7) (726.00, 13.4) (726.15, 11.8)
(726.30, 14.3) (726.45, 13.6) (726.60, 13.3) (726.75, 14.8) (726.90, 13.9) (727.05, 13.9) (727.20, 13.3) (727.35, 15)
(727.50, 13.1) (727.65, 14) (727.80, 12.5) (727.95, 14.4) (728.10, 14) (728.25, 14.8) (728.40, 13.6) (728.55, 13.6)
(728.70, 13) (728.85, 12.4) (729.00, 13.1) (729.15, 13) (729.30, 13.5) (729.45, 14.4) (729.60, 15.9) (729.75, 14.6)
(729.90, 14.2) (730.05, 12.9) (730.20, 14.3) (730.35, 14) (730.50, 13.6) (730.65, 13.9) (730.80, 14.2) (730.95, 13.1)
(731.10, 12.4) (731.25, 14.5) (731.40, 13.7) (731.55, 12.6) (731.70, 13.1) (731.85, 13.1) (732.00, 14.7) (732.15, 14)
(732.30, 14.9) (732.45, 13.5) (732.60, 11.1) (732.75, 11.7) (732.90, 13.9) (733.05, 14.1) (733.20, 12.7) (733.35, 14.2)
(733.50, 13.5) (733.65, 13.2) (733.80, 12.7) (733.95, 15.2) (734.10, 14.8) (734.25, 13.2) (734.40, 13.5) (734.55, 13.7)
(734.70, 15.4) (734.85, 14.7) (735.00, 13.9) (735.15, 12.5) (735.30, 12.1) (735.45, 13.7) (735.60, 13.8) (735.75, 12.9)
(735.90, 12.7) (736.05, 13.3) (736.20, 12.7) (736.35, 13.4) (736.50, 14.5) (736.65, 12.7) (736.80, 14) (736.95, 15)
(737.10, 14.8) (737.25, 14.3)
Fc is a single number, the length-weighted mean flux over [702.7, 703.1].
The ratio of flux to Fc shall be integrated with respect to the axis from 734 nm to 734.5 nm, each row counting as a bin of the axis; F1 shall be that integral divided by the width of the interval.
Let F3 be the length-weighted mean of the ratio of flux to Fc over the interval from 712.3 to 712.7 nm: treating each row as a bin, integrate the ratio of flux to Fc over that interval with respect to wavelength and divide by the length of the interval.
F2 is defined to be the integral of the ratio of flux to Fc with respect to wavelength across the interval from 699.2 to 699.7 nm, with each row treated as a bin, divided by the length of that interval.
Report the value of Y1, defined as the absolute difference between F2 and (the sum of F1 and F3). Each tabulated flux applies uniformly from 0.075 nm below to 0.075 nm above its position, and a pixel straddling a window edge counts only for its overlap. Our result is 0.90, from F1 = 1.01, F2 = 0.97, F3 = 0.86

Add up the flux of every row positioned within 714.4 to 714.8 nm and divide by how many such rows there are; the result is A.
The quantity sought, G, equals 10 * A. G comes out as 120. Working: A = 12.0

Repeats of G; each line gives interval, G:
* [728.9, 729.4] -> 132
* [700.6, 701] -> 136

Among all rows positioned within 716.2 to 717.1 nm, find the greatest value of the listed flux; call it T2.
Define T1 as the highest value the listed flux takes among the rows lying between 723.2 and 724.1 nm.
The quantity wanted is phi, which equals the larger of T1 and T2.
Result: 14.8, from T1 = 14.8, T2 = 12.8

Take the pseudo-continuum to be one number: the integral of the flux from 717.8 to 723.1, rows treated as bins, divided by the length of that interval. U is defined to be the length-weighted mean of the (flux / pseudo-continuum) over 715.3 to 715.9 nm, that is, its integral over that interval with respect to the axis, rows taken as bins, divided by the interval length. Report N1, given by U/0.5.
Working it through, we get 1.99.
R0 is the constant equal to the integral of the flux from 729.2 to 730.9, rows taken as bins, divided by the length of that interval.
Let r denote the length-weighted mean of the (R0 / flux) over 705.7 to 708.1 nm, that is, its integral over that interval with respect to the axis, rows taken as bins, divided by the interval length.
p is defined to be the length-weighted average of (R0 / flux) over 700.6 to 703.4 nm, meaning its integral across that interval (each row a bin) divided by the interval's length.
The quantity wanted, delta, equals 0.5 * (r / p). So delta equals 0.494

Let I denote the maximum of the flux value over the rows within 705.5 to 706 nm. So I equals 13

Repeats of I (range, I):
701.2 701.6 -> 13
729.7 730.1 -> 14.6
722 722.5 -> 12.6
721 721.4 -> 12.9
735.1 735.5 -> 13.7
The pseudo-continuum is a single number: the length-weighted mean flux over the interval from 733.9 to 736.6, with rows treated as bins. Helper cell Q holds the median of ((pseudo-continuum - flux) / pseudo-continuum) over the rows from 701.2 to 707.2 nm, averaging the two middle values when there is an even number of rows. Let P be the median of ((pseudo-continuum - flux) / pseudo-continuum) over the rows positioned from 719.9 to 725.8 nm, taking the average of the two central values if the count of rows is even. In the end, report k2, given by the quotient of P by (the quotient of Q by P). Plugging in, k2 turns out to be 0.09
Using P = 0.054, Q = 0.033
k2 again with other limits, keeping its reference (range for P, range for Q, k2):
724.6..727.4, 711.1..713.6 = 0.00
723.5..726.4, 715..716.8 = 0.00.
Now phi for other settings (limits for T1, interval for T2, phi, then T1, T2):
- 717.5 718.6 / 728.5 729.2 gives 13.6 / 13.3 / 13.6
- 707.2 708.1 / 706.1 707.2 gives 15.2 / 14.1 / 15.2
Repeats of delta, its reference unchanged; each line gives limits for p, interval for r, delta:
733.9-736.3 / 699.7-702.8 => 0.517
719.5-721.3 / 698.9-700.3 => 0.478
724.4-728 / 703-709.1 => 0.497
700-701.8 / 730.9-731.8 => 0.493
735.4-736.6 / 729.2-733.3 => 0.491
